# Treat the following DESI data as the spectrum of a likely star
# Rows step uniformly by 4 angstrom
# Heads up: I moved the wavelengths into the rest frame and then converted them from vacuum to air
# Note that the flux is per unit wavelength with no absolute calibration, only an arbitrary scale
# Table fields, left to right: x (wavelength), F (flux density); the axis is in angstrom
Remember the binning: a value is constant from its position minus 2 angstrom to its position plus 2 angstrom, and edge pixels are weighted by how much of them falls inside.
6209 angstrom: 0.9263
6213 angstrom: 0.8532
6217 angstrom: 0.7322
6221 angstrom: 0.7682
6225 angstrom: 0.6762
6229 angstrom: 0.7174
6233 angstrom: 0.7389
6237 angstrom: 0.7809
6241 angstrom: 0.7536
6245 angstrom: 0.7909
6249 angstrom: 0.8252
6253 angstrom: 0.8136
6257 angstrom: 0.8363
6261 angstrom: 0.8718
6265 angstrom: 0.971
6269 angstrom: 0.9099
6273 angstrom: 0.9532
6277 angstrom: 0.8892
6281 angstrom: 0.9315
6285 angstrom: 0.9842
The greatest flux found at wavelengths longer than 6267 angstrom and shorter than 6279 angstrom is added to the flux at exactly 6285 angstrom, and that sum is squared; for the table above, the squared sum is 3.75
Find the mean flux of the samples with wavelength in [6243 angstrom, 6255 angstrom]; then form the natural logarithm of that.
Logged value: -0.21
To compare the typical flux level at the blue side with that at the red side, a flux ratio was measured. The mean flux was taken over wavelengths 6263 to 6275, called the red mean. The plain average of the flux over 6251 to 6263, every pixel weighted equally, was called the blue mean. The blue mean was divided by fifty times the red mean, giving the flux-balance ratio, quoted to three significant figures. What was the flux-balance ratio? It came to 0.0178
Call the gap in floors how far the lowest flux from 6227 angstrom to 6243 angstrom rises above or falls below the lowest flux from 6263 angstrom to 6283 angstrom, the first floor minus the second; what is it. -0.17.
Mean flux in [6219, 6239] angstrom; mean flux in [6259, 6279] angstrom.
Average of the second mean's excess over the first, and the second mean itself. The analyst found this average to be 0.551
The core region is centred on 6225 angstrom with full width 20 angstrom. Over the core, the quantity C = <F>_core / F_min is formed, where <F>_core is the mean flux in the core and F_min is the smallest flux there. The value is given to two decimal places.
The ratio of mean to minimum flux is 1.07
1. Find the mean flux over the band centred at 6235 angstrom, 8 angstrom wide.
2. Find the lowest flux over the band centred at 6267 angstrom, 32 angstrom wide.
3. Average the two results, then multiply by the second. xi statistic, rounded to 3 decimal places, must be 0.640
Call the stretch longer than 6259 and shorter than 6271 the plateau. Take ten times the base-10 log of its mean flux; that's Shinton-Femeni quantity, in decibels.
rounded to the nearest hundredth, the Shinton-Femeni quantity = -0.37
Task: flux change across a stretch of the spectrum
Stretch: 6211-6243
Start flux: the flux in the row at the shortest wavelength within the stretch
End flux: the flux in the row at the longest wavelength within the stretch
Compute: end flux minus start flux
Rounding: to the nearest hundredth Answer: -0.10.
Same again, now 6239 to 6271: 0.16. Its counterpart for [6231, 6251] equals 0.09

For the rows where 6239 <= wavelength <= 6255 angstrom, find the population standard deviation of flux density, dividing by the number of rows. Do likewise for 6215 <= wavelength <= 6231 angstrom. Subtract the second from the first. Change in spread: -0.006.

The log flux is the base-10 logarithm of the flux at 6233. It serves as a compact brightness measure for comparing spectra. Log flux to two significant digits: -0.13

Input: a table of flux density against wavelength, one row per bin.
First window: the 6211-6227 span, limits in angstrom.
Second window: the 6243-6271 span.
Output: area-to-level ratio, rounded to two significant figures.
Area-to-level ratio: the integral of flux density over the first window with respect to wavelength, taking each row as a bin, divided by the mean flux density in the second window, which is 14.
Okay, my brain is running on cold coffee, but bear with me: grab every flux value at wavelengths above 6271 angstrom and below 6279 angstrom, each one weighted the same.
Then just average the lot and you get 0.92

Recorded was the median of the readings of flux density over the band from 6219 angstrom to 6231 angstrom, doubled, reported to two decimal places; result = 1.43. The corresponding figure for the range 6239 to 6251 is 1.58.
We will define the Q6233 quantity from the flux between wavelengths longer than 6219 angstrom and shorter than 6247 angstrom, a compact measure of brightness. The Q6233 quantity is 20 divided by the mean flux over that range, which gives 26.8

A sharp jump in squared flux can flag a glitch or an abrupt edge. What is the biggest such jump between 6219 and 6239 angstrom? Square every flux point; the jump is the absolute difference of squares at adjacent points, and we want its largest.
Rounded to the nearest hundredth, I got 0.13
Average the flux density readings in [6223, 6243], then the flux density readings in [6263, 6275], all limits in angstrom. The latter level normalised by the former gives 1.29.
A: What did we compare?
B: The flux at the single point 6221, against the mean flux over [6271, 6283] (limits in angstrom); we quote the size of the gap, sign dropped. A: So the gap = 0.156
